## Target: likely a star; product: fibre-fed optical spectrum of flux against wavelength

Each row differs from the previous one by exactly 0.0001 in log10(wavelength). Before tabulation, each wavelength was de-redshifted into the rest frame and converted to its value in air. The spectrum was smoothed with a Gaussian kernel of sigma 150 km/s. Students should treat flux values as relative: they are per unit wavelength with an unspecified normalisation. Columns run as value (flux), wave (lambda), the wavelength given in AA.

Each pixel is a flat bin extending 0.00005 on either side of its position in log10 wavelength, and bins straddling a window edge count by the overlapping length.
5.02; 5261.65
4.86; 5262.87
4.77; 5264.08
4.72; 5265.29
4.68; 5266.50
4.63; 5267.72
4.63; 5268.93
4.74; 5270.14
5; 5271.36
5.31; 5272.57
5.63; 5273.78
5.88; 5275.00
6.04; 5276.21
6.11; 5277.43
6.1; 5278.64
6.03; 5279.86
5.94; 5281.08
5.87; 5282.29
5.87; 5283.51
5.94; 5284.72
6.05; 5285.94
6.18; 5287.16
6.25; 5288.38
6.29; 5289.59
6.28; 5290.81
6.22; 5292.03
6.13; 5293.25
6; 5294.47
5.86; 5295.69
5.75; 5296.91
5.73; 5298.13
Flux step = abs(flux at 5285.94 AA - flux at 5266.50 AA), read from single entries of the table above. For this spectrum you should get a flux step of 1.4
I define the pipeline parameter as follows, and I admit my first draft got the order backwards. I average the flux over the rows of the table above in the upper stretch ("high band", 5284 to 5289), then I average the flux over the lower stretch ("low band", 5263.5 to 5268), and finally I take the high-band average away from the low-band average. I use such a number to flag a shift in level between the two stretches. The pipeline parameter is -1.4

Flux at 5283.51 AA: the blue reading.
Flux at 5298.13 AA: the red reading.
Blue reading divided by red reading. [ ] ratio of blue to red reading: 1.02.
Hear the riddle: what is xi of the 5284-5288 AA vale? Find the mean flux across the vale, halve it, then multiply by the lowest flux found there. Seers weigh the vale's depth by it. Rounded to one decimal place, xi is 18.0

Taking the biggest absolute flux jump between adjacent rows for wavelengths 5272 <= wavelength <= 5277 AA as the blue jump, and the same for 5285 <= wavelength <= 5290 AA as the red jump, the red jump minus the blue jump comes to -0.19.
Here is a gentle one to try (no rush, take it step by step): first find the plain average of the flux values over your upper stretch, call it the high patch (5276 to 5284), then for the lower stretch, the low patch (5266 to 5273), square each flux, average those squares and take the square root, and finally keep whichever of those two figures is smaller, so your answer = 4.8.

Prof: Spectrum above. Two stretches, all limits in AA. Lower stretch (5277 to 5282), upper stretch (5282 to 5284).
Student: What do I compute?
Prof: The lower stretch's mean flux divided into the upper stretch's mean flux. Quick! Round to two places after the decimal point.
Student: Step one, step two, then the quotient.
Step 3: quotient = 0.97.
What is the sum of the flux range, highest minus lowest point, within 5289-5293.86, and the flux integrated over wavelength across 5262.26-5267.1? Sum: 23.2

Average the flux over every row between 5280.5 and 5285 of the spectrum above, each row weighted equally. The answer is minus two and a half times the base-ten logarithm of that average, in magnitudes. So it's -1.93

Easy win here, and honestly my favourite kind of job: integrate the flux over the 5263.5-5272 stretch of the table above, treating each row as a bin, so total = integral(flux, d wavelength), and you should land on 40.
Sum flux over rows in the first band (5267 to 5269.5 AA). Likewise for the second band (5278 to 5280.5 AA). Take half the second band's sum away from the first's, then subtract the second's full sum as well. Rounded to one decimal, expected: -8.9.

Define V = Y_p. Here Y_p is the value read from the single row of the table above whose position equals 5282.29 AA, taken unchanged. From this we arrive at 5.87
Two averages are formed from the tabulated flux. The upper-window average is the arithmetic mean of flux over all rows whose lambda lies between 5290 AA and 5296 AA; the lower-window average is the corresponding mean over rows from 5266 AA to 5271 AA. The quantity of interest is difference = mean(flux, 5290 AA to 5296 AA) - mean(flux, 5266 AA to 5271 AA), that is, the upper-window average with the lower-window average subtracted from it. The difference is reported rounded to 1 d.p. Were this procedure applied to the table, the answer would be 1.4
